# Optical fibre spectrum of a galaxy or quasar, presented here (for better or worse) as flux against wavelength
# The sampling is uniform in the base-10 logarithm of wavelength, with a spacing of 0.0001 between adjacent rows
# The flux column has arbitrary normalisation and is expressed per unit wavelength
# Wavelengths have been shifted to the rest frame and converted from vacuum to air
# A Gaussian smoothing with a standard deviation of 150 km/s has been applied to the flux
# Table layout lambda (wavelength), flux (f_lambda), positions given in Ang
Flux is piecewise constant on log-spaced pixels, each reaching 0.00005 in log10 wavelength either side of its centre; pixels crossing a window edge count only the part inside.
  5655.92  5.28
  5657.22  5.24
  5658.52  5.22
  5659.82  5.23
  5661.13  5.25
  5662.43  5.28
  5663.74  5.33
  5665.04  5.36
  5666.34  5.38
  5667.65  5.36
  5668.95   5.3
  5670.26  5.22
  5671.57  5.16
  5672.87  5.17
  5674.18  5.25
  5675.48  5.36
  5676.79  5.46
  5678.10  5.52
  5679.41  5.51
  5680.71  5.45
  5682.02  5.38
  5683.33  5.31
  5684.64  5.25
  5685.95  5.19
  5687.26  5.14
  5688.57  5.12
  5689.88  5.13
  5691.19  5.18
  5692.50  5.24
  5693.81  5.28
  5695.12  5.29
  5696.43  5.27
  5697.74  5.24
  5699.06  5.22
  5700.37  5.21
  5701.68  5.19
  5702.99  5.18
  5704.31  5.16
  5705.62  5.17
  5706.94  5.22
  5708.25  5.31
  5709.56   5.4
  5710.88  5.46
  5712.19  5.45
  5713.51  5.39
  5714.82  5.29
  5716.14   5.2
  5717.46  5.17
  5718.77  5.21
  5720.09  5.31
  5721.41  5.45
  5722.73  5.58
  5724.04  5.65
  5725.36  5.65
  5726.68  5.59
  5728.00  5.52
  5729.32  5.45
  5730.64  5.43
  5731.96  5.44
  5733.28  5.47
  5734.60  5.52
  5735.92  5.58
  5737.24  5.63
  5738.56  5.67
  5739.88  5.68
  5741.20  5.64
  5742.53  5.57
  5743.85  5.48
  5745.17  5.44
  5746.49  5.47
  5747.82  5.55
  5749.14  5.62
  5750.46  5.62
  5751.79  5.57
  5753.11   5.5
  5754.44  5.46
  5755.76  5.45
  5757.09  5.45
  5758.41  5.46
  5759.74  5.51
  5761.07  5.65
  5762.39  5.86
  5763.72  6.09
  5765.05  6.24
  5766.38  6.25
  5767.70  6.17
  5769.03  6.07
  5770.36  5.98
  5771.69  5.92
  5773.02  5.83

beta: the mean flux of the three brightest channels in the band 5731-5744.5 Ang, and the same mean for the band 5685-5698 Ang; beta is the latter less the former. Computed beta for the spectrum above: -0.38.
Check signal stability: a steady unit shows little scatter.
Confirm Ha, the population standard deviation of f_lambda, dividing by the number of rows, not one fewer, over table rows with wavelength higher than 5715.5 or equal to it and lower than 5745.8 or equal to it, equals 0.15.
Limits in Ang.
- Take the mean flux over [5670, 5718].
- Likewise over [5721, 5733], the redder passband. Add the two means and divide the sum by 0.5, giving 21.6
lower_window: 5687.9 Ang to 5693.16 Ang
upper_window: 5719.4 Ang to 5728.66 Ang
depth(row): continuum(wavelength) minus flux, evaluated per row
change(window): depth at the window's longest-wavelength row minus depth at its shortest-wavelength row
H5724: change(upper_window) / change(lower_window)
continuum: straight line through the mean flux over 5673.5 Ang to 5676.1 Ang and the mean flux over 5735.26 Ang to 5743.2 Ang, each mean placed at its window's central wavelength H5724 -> 1.70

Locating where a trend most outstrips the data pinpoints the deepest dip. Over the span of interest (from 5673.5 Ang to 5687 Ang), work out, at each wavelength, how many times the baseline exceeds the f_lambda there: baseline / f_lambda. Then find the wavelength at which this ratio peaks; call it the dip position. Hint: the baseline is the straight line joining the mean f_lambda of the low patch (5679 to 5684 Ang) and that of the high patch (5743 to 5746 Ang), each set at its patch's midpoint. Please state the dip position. 5685.95 Ang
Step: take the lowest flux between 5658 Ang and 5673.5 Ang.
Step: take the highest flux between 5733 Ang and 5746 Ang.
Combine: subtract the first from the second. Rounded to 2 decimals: 0.52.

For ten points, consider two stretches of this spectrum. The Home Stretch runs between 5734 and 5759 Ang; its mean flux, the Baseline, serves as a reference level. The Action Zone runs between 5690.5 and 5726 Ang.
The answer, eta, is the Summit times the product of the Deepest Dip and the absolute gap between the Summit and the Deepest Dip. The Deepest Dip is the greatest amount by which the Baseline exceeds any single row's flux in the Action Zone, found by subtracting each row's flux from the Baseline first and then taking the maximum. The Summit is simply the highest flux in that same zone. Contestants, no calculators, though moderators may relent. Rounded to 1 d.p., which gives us 11.5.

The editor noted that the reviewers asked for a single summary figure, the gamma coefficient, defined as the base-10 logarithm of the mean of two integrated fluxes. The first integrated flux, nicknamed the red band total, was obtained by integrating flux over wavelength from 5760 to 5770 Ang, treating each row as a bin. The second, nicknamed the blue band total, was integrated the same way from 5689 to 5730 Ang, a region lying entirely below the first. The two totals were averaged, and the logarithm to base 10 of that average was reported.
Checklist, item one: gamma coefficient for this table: 2.14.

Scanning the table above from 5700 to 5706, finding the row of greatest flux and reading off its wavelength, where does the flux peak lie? 5700.37 Ang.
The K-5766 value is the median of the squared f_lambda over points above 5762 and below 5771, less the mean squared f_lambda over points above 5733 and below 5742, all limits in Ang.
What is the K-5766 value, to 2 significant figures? 5.7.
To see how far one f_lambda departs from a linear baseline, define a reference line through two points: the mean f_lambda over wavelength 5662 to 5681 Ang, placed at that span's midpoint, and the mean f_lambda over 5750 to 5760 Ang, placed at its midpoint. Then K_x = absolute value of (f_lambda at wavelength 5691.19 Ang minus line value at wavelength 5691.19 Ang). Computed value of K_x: 0.20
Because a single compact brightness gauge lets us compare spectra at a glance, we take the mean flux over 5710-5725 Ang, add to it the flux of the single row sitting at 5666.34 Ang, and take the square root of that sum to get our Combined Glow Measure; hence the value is 3.28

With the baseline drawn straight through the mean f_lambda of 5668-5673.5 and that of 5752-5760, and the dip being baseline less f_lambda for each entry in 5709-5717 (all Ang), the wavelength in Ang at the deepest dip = 5716.14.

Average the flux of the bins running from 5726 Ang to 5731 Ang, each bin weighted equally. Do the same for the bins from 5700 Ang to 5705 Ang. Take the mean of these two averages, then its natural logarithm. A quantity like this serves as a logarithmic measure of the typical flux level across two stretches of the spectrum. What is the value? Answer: 1.68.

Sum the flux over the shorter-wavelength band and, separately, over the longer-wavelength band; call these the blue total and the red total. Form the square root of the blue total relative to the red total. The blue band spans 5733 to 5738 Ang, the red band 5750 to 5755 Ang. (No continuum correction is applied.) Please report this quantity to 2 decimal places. 1.00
